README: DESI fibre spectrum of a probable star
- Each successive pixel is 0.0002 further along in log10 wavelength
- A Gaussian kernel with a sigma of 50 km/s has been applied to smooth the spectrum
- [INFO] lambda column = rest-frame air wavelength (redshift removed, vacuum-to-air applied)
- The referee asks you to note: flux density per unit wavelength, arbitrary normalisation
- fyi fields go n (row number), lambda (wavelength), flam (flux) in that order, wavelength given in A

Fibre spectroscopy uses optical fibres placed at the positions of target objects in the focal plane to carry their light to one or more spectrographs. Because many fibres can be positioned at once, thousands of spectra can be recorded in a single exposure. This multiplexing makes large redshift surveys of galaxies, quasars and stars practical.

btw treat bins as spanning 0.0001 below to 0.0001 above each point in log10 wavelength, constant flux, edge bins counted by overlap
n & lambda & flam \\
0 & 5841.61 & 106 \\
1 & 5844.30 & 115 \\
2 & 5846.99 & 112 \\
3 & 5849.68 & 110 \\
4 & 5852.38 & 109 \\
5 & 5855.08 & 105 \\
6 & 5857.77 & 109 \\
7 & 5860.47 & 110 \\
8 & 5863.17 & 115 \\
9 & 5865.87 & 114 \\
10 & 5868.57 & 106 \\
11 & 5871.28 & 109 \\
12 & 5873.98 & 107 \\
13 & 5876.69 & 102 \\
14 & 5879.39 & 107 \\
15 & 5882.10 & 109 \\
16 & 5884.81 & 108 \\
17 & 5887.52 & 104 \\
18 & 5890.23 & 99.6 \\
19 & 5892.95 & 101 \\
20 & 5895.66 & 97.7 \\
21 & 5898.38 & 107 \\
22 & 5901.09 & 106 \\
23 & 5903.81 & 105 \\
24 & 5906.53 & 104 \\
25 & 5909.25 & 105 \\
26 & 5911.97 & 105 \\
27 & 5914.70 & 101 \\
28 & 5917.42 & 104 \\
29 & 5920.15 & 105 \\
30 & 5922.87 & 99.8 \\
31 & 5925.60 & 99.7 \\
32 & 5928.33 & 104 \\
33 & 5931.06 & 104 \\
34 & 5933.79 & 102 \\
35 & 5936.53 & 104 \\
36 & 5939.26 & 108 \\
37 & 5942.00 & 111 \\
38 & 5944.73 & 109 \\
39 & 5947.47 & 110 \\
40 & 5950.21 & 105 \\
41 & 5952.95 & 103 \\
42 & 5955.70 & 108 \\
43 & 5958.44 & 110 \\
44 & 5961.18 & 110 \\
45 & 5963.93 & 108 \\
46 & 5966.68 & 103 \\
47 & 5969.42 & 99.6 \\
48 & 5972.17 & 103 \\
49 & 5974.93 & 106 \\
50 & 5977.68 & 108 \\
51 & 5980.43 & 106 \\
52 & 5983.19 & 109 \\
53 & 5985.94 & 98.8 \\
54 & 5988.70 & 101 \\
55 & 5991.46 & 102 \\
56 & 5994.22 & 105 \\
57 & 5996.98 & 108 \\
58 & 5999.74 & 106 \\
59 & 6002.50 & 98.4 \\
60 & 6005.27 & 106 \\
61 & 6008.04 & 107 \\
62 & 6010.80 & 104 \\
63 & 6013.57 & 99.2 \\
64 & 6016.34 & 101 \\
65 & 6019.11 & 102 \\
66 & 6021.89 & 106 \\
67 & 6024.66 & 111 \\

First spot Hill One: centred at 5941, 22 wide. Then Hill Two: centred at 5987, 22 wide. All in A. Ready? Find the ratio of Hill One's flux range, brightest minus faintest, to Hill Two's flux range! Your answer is 0.88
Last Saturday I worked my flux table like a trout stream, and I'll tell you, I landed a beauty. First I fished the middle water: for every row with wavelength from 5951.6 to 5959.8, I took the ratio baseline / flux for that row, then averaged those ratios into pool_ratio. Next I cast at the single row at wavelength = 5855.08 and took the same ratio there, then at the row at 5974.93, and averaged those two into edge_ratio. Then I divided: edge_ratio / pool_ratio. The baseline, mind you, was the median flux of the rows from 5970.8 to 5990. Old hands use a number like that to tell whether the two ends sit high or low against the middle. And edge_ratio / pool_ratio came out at 1.01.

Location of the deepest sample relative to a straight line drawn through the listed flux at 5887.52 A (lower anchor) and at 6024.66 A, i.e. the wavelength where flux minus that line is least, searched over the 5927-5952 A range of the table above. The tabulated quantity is 5933.79 A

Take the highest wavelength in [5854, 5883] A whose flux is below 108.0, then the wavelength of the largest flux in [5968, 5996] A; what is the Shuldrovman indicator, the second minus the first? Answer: 103.8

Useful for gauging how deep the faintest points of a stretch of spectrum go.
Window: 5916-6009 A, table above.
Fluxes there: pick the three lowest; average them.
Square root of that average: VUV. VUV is 9.9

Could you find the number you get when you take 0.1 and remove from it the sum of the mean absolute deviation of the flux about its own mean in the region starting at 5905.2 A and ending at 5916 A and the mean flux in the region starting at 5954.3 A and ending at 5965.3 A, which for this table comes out -110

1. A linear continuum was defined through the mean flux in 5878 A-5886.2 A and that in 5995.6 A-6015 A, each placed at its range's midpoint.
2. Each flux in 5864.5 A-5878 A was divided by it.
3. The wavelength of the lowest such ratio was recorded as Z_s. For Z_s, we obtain 5876.69 A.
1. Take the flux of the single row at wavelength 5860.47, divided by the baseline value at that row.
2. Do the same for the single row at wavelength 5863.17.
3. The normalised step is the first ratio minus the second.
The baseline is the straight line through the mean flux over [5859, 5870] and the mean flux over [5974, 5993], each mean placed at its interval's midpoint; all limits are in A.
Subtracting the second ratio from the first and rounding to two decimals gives -0.05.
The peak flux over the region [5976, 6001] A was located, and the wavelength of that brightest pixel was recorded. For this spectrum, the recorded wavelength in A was 5983.19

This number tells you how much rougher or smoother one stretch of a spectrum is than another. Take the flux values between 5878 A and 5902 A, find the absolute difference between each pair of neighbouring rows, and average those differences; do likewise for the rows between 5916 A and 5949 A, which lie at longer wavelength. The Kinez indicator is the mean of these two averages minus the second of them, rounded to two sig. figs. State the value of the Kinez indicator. 0.53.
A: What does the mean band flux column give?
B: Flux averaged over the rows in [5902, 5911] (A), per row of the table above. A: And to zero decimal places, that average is 105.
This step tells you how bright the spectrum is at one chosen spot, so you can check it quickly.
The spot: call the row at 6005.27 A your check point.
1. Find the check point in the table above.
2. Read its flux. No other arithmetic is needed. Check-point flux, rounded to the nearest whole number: 106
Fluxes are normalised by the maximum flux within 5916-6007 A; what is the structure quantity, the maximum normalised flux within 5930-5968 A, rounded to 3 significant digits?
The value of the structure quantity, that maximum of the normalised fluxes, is 1.00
